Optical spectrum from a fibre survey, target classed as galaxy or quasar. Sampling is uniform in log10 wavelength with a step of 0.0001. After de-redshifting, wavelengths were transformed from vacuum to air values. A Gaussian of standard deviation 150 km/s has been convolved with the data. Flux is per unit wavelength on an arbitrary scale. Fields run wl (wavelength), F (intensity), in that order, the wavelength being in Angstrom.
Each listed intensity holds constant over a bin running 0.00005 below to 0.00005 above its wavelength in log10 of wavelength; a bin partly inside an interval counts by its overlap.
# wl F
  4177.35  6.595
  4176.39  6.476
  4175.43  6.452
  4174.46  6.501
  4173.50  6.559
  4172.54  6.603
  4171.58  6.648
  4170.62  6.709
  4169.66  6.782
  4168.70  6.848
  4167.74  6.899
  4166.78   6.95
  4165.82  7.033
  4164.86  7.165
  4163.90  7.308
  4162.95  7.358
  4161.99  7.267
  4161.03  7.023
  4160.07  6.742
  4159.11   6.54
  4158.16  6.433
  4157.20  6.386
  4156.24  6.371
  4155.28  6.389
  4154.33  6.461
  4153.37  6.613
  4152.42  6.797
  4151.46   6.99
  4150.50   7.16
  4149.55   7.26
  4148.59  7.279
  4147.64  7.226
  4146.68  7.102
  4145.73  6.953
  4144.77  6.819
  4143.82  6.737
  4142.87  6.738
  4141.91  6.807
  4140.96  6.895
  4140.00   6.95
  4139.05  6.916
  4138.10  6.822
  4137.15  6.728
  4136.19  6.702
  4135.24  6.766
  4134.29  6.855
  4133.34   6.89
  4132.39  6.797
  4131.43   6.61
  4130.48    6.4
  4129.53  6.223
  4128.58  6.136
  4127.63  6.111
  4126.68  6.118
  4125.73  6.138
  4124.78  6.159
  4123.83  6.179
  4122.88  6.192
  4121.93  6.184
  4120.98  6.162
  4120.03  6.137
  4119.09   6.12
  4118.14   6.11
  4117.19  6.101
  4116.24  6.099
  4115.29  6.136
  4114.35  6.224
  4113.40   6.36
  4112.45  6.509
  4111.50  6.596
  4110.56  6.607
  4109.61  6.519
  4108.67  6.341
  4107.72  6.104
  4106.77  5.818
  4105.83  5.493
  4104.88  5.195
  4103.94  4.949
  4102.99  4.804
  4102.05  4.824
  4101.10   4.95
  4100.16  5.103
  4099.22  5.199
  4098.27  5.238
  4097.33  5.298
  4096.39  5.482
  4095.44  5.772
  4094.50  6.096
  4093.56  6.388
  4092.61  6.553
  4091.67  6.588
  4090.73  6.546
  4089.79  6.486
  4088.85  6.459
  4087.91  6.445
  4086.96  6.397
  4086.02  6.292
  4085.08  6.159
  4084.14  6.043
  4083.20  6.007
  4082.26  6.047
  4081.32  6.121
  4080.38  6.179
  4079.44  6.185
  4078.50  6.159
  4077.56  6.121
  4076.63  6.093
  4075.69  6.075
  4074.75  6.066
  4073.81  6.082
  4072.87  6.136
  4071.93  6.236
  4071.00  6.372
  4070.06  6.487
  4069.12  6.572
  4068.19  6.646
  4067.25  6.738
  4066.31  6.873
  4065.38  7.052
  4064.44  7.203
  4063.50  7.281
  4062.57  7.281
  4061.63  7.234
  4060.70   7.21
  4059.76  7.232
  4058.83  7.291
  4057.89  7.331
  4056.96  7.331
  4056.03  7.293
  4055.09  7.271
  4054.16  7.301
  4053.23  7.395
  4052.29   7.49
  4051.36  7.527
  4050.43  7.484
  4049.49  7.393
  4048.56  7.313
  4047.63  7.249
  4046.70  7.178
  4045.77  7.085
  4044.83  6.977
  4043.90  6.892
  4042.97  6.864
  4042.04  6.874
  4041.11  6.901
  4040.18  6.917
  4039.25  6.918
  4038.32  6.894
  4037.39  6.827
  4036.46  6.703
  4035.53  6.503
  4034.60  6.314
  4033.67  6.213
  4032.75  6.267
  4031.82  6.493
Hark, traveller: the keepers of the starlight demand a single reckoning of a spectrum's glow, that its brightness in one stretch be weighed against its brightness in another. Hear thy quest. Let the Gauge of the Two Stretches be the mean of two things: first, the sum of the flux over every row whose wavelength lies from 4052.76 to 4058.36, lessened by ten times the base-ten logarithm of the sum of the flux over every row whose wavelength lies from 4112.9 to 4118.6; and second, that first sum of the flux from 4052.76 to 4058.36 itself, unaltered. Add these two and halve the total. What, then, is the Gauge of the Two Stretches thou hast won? 36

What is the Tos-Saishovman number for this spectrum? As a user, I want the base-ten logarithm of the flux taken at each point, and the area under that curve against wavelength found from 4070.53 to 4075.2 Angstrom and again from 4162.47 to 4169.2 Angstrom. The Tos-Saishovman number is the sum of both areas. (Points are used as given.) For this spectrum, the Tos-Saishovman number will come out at 9.4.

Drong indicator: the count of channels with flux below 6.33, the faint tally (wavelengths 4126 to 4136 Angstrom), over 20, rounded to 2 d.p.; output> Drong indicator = 0.20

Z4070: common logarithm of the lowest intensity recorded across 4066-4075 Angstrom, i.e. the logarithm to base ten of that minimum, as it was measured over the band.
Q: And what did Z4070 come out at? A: 0.783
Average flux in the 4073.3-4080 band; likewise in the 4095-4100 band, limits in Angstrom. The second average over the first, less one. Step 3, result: -0.12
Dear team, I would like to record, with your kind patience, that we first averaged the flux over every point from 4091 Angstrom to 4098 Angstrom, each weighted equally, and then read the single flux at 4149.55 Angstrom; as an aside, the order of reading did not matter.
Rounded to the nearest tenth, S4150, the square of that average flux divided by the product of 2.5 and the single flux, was 2.0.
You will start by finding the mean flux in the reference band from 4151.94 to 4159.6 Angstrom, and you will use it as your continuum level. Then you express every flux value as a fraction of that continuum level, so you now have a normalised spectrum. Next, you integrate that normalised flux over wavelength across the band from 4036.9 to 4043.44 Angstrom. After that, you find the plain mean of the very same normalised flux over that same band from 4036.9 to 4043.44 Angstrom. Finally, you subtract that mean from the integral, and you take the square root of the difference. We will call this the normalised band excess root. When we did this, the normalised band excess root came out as 2.4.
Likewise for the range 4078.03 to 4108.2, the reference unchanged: 5.1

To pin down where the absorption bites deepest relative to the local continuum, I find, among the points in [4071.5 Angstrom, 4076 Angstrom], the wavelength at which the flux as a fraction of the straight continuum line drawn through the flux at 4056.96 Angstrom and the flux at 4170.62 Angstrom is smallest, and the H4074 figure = 4074.75 Angstrom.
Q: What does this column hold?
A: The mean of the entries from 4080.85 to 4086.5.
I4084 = 6.11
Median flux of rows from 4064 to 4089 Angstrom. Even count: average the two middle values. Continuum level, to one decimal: 6.2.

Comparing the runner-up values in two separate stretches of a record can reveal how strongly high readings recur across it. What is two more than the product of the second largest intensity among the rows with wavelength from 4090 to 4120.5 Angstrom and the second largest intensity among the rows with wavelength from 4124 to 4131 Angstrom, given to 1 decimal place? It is 43.0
